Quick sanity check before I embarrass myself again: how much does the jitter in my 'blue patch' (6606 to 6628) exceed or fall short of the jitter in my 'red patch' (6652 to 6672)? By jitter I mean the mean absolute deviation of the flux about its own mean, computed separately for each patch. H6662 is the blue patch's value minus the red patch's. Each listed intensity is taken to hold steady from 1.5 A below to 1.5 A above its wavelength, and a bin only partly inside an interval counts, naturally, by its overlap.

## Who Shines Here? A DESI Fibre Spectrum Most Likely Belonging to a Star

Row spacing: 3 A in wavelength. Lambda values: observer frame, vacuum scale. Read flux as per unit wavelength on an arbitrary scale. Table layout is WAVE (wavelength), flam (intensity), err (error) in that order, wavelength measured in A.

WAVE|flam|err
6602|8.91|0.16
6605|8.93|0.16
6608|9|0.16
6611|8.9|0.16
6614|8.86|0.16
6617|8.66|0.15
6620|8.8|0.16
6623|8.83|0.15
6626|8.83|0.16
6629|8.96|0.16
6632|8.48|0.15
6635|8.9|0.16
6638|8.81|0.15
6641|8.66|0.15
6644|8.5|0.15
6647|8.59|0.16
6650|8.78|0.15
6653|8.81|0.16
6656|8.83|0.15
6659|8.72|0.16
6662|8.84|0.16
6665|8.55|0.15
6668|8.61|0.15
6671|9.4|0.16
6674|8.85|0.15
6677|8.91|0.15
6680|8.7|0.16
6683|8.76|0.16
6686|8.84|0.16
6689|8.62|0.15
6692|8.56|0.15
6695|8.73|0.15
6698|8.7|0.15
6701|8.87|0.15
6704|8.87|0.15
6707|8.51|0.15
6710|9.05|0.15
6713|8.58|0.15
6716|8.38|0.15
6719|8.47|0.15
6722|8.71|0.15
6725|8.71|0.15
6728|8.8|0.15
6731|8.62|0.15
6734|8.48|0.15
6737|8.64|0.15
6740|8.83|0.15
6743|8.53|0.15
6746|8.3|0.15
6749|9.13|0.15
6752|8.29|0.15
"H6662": -0.10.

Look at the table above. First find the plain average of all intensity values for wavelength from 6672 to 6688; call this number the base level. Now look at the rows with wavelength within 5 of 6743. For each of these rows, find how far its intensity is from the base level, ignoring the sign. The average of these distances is 0.27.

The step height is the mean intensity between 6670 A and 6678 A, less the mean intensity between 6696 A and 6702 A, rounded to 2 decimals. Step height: 0.27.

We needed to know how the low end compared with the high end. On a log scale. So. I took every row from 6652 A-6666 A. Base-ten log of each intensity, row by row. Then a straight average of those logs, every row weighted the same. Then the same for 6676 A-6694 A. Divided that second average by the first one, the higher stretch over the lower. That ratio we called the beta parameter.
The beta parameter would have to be 1.00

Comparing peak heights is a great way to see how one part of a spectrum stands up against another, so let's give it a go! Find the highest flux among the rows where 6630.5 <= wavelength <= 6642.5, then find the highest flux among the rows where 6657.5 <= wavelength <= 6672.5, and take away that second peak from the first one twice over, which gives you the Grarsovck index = -9.9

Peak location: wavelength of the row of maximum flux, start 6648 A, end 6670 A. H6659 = 6662 A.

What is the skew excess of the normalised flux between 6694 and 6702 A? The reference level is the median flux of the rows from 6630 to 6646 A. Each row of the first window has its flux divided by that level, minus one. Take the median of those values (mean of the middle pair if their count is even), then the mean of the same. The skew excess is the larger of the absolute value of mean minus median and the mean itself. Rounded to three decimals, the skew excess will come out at 0.012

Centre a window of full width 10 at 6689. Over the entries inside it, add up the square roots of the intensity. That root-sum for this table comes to 8.83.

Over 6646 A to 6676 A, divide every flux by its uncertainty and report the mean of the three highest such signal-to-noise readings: 58.9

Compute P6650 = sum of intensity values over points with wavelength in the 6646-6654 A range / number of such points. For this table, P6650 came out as 8.73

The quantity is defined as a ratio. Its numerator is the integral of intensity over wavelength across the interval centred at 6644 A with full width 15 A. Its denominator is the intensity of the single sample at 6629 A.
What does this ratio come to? 14.5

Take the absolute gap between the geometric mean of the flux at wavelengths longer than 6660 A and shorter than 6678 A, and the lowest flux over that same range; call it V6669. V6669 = 0.31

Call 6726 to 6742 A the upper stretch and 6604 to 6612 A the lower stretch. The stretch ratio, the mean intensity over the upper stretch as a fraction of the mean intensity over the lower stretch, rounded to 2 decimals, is 0.97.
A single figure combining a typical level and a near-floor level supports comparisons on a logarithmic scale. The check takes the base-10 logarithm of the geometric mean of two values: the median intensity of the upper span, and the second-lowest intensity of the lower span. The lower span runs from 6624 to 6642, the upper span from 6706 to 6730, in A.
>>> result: 0.937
